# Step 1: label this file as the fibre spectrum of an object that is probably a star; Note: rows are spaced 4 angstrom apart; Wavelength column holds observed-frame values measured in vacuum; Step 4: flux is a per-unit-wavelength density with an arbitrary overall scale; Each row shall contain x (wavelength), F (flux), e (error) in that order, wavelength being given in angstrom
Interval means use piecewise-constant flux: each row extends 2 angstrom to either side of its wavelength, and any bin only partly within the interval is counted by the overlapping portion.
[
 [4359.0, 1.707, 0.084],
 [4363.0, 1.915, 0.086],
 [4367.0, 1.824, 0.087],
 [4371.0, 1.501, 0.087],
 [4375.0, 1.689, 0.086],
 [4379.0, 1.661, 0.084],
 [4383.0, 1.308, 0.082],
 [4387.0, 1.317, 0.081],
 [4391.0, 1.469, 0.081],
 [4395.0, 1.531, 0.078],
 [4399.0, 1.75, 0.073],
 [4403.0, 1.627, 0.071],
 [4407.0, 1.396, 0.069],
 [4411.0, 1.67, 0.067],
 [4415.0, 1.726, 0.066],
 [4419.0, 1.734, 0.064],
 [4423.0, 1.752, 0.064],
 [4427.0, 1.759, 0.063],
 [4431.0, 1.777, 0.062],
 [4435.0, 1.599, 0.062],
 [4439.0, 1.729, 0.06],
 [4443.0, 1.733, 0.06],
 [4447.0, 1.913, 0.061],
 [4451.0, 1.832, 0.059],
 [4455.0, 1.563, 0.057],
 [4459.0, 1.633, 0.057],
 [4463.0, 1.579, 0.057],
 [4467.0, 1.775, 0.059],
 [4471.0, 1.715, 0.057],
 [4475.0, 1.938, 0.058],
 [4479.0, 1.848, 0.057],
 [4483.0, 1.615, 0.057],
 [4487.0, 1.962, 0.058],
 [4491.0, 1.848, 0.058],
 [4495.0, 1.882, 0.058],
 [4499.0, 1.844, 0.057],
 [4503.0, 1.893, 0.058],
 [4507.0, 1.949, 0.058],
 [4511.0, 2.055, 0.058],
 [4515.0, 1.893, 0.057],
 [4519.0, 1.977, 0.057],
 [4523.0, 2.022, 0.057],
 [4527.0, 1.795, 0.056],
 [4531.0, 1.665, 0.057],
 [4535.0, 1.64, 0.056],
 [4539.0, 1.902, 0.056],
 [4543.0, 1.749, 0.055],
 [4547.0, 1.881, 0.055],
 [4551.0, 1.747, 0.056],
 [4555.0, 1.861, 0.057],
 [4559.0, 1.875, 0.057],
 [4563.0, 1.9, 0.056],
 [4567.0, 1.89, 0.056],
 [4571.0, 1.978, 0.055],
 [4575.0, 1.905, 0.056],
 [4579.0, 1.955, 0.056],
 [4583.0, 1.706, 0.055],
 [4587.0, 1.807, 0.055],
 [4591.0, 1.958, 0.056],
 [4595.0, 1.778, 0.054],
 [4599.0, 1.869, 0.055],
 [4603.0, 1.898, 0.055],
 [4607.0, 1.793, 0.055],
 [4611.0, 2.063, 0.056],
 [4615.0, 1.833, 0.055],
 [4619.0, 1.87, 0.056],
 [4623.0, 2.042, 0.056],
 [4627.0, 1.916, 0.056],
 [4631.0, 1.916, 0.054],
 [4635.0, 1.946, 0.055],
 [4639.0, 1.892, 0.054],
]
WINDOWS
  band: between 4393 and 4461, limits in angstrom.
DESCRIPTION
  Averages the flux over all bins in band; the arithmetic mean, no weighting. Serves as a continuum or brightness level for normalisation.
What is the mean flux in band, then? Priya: 1.69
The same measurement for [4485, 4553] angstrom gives 1.86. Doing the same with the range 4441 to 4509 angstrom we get 1.80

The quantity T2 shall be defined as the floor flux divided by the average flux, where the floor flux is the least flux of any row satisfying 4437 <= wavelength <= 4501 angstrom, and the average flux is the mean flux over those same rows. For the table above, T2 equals 0.880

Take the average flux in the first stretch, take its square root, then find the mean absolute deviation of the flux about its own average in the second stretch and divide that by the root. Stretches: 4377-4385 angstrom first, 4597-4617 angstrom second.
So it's 0.059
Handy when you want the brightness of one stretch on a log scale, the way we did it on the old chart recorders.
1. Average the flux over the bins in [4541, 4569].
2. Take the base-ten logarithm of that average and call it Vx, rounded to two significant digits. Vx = 0.27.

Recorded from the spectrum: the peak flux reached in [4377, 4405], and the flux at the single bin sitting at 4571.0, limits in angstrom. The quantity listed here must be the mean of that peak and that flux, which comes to 1.86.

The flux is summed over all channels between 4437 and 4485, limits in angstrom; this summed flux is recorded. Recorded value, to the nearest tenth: 20.9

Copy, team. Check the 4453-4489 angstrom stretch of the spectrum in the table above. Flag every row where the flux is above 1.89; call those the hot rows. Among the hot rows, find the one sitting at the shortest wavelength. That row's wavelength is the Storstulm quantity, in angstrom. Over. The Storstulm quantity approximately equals 4475.0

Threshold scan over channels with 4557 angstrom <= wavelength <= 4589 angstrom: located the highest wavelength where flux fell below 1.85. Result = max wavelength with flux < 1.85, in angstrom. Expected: 4587.0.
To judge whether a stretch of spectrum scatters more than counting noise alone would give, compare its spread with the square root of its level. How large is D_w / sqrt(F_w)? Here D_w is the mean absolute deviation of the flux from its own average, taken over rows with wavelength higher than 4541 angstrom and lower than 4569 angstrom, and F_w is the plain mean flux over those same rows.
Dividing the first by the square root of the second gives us 0.04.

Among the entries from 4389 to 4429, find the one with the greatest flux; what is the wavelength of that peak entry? 4427.0 angstrom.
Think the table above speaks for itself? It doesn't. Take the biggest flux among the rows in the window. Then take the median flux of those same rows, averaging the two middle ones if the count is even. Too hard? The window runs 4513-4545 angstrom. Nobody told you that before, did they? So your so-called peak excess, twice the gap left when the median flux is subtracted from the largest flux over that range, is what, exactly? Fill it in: 0.36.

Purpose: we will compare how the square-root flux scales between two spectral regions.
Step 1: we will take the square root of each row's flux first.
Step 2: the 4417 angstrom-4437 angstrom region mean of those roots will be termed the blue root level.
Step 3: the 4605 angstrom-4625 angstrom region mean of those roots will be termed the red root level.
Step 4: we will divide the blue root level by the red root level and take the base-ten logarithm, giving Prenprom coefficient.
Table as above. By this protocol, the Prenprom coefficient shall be -0.023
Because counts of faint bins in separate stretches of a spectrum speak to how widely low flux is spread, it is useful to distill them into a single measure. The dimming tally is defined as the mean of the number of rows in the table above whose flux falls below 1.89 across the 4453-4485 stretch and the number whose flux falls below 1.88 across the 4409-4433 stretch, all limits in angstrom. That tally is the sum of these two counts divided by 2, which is 6.5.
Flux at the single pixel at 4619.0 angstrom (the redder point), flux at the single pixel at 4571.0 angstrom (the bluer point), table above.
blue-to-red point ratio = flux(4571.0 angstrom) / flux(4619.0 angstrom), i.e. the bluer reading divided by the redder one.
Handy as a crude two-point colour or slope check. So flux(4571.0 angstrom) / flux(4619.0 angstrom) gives 1.06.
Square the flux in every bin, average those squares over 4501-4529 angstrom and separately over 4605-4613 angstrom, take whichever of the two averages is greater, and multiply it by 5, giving 18.9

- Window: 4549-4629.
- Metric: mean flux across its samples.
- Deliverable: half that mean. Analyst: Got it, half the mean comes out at 0.94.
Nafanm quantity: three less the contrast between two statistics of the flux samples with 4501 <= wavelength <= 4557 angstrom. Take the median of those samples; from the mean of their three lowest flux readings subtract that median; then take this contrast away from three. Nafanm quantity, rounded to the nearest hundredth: 3.20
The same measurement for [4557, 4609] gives 3.13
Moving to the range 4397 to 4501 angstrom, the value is 3.23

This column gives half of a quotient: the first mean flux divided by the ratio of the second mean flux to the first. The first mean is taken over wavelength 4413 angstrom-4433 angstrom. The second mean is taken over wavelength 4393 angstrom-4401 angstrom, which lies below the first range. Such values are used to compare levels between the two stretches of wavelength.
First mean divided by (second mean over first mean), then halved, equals 0.93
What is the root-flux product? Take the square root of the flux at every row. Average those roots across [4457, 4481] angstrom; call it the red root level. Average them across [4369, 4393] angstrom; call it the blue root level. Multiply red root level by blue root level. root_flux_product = 1.61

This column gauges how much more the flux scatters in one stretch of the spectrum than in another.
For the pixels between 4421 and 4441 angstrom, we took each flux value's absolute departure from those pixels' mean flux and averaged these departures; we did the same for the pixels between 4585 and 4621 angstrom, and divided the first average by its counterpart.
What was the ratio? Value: 0.76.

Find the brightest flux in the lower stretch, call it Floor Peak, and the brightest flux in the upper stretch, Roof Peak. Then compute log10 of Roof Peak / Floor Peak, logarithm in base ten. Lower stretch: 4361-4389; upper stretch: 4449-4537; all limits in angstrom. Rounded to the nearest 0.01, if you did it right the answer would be 0.03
